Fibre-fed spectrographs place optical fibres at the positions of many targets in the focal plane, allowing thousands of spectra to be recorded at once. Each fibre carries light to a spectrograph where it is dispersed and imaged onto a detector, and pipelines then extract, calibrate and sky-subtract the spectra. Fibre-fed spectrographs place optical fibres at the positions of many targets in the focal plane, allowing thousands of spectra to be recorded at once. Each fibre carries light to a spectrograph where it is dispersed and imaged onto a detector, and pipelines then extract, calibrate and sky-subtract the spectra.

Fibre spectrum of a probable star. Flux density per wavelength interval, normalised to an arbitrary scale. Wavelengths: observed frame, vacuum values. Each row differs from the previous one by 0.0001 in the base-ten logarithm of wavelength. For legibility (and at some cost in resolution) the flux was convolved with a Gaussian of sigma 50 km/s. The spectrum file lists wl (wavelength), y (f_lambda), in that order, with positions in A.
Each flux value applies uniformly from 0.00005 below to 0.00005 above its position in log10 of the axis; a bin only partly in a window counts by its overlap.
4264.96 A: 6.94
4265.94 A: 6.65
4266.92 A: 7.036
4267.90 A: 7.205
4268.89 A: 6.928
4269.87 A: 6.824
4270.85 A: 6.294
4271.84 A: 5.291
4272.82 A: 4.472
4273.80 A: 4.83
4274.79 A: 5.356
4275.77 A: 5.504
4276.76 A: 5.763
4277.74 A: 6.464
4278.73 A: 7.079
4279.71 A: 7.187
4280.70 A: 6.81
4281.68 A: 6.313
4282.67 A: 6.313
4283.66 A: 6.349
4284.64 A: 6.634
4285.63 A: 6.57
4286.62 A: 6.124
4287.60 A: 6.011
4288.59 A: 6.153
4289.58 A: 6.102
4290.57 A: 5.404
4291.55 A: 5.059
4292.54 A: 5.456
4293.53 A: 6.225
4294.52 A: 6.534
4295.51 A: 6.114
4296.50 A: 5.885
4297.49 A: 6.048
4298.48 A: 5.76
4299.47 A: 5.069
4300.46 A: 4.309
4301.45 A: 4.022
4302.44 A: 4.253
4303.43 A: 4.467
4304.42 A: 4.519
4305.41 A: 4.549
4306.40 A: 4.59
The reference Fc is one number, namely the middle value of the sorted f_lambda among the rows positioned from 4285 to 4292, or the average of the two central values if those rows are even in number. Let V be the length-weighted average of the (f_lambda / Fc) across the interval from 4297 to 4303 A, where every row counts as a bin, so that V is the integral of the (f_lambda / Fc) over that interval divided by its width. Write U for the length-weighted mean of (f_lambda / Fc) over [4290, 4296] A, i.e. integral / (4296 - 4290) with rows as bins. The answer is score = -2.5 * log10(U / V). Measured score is -0.18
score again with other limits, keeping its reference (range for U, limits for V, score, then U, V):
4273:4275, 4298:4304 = -0.07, 0.81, 0.76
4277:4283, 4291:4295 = -0.15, 1.09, 0.95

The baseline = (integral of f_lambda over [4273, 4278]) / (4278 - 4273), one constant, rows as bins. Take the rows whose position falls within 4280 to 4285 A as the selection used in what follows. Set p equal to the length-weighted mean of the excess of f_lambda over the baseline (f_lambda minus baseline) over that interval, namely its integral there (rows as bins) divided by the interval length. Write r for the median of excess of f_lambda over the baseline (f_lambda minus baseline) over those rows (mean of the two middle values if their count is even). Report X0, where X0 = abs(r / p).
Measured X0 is 0.8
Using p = 1.03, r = 0.9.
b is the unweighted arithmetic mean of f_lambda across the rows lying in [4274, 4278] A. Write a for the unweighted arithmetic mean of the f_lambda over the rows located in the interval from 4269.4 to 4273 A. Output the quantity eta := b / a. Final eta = 1.01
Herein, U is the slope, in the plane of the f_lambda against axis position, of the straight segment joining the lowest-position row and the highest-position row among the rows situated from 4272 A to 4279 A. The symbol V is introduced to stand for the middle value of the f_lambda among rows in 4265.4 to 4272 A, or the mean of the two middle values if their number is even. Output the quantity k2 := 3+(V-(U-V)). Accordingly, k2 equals 16.2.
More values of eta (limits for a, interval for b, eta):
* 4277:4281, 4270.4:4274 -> 0.76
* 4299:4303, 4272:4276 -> 1.14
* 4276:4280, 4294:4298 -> 0.93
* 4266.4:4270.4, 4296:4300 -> 0.81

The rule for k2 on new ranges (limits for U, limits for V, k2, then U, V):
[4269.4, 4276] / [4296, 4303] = 13.4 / -0.22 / 5.1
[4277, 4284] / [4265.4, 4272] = 16.7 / -0.02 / 6.8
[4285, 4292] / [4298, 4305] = 12.2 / -0.26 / 4.5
